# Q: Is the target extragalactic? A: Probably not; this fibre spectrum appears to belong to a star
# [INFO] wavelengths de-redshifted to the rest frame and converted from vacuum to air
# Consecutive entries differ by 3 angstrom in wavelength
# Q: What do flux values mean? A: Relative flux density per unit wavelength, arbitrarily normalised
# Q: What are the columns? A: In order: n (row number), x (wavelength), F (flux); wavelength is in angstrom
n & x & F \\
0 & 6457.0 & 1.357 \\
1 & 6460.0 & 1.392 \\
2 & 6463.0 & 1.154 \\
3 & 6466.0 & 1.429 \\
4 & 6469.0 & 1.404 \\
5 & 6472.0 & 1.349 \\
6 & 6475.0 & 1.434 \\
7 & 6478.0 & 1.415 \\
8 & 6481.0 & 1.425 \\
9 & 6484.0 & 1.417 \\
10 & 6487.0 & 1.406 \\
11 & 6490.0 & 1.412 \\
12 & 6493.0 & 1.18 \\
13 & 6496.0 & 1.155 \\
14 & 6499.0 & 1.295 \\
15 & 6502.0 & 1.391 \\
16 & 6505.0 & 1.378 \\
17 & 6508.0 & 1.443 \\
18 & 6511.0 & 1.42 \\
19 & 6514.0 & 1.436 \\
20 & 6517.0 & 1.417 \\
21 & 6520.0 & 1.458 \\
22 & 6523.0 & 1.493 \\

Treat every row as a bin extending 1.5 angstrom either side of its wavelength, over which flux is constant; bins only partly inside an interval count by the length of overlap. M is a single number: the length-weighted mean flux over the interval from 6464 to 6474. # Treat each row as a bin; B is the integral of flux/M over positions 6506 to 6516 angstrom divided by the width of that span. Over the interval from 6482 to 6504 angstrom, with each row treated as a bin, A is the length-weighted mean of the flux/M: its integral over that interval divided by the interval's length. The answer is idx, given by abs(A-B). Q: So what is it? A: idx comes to 0.07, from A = 0.96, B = 1.03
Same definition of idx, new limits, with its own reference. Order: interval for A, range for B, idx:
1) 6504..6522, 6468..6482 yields 0.02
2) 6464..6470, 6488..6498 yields 0.10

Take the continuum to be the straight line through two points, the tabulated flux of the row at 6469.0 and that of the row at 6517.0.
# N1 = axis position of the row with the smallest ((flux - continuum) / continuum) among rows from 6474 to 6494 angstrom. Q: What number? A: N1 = 6493.0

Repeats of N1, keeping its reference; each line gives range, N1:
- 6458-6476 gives 6463.0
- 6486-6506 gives 6496.0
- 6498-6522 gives 6499.0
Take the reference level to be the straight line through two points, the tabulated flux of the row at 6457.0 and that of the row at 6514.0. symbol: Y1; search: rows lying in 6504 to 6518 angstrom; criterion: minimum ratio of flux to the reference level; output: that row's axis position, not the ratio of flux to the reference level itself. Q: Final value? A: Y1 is 6505.0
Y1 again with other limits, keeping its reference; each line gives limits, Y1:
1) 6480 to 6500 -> 6496.0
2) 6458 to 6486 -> 6463.0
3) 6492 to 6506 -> 6496.0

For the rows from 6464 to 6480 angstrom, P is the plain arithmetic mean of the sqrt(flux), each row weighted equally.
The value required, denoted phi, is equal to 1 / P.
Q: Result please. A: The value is 0.843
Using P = 1.19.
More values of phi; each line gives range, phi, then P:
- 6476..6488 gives 0.840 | 1.19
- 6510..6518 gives 0.838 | 1.19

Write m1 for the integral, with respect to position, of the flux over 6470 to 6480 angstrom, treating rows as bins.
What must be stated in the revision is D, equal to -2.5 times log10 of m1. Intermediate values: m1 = 14.0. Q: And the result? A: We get -2.87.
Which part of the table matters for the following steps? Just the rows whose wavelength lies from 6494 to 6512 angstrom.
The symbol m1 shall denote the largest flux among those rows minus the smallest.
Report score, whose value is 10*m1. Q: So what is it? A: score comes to 2.9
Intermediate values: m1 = 0.29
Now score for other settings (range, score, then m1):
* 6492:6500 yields 1.4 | 0.14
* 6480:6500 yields 2.7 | 0.27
